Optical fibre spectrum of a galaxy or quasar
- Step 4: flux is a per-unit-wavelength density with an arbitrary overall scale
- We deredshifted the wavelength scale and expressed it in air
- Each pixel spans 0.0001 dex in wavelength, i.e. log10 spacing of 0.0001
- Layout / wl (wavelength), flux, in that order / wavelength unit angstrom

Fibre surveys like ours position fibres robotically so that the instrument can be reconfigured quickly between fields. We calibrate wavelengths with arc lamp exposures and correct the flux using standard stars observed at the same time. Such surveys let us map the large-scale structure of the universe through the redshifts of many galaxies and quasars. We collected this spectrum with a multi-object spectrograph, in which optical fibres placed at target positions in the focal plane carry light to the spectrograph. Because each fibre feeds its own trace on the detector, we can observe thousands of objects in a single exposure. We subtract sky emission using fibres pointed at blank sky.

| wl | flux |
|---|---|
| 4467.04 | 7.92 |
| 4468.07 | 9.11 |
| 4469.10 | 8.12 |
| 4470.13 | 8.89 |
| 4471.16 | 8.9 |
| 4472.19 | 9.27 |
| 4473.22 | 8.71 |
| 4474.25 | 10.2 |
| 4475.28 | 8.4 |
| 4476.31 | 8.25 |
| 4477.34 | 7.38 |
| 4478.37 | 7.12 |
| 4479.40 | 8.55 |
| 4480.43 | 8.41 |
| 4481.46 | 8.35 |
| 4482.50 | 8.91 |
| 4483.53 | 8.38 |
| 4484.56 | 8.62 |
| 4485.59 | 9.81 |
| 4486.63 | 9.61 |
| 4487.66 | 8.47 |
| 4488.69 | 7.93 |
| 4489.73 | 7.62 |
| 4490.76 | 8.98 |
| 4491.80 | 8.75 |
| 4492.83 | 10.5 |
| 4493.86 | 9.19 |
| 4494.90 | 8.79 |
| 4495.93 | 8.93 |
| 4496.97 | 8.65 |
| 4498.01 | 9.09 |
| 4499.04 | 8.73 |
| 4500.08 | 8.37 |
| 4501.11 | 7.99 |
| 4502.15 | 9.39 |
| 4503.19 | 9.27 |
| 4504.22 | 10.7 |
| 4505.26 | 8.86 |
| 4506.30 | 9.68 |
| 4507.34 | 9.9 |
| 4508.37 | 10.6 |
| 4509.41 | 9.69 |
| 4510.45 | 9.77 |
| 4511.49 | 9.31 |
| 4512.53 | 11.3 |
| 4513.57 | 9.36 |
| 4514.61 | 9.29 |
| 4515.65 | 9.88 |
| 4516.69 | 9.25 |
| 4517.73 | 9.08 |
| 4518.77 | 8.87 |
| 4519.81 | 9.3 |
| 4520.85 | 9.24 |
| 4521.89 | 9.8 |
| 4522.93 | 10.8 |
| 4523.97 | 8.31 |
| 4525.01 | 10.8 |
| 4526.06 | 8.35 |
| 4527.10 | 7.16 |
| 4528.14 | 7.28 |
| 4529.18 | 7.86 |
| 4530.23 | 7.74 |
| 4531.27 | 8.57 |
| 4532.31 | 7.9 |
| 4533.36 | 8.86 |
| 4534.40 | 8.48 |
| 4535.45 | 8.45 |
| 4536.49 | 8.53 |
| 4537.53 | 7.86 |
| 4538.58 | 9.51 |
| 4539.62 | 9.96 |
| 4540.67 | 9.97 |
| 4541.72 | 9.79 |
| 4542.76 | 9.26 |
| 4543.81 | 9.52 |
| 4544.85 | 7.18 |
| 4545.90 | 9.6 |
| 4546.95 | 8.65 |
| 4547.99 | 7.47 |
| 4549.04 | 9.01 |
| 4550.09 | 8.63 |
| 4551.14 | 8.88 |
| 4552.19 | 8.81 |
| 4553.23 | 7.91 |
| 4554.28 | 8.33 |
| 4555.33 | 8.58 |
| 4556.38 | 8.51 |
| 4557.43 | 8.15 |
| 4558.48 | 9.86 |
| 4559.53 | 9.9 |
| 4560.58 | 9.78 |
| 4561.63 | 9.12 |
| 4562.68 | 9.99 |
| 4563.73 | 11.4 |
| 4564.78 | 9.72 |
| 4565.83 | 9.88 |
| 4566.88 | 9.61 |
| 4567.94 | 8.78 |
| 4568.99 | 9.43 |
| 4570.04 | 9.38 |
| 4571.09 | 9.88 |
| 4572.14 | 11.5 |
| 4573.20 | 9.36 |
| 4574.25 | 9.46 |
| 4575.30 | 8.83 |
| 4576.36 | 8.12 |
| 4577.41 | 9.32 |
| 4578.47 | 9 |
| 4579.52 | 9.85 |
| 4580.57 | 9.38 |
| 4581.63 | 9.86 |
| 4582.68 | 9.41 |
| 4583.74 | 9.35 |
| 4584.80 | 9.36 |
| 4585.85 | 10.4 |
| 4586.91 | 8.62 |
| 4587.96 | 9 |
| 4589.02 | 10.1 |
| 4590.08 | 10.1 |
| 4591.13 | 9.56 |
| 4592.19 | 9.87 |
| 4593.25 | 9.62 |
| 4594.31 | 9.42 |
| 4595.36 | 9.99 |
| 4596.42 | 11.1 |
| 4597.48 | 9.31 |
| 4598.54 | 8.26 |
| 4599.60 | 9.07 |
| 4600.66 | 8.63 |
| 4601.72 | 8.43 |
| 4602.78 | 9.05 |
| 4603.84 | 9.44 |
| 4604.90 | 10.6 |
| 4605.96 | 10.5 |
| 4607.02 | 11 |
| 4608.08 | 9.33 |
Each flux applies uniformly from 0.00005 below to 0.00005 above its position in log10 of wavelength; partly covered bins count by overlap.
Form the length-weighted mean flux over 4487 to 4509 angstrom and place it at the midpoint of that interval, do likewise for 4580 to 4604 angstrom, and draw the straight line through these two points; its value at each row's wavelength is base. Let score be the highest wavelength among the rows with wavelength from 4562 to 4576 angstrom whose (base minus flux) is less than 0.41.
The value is 4574.25 angstrom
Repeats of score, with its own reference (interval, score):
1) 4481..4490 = 4486.63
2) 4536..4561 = 4560.58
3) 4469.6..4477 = 4474.25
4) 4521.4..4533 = 4525.01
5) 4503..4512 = 4511.49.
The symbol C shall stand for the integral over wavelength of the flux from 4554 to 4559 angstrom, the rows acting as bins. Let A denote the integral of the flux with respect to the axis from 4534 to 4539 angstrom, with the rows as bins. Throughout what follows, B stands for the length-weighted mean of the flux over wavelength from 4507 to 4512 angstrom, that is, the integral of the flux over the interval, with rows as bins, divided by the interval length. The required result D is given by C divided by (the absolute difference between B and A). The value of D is 1.32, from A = 42.7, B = 9.86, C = 43.5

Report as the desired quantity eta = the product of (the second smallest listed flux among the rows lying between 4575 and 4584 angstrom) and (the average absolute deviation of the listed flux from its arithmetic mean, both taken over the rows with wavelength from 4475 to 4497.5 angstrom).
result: 4.8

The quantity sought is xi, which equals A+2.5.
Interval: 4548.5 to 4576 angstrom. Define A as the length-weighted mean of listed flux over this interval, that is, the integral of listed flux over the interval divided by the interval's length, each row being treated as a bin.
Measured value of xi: 11.8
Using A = 9.3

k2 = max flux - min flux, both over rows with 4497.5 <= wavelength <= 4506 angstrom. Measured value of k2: 2.7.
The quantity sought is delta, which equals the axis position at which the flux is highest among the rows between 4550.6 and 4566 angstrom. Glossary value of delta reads 4563.73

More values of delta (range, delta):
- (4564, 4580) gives 4572.14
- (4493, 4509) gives 4504.22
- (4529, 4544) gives 4540.67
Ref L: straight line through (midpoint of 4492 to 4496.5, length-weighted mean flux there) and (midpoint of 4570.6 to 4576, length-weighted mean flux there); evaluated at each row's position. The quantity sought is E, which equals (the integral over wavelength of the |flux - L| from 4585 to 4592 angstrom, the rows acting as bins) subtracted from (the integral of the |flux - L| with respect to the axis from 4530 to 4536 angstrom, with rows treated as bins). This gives 3.2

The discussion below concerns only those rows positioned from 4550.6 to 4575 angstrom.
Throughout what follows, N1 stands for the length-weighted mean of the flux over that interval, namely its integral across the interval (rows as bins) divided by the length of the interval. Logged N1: 9.40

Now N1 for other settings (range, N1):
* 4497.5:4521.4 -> 9.43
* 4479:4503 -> 8.79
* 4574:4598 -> 9.52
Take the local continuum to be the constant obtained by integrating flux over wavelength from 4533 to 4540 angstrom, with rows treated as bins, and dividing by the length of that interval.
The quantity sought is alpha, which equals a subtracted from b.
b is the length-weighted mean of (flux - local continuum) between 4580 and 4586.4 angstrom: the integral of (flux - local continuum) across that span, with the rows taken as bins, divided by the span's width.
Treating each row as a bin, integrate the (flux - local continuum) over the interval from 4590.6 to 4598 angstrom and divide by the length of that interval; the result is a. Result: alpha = -0.2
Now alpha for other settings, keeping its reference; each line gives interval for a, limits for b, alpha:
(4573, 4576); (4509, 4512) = 0.4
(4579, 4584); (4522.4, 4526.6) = 0.0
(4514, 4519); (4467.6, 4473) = -0.5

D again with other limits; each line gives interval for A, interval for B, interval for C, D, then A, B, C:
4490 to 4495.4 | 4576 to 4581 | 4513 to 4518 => 1.16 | 49.5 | 9.18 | 47.0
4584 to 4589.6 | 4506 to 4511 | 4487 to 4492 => 0.97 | 53.1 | 9.94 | 41.8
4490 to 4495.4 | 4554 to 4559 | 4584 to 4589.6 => 1.30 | 49.5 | 8.70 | 53.1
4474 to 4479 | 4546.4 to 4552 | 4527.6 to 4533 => 1.32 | 40.9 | 8.54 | 42.6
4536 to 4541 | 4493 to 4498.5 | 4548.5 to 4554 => 1.29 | 45.7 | 9.02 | 47.4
